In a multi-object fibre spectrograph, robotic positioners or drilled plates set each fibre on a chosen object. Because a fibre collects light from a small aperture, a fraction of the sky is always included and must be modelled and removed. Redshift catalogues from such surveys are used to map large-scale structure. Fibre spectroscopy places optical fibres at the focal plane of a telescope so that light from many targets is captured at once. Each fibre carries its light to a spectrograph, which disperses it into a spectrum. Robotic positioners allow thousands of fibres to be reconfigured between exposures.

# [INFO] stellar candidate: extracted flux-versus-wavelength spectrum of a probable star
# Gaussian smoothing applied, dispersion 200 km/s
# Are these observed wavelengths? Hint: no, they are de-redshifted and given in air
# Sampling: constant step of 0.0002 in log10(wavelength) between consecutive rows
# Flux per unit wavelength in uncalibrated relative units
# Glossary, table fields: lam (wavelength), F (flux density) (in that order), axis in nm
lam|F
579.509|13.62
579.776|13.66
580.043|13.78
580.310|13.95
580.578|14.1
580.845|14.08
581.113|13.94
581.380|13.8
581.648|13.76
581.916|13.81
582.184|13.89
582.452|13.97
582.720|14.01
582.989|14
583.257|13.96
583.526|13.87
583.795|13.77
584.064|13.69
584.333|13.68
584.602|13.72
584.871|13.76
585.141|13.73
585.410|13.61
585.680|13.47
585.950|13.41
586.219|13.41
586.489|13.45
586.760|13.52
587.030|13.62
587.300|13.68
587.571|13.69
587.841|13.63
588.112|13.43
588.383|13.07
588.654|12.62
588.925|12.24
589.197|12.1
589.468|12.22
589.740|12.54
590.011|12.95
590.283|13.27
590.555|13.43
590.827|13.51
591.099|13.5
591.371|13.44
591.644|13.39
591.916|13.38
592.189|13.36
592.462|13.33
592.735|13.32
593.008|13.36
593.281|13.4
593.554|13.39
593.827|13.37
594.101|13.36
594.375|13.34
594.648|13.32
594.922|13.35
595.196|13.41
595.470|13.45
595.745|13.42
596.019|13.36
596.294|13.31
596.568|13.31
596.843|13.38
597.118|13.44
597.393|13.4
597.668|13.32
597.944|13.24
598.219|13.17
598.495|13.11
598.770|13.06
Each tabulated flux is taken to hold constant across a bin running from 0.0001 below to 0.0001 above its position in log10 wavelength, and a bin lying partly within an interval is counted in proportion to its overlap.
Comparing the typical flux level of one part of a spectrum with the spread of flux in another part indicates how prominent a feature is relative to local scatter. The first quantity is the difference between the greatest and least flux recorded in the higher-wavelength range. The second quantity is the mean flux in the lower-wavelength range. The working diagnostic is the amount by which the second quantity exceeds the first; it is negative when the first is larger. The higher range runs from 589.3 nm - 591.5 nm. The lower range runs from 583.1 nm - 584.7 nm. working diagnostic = 12.5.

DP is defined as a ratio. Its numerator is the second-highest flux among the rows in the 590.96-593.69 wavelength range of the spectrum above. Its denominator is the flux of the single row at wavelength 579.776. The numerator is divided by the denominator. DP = 0.98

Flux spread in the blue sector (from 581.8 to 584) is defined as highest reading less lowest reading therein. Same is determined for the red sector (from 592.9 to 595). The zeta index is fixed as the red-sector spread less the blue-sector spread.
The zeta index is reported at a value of -0.16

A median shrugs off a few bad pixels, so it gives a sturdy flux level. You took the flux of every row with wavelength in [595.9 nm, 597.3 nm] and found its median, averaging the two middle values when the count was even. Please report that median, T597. 13.4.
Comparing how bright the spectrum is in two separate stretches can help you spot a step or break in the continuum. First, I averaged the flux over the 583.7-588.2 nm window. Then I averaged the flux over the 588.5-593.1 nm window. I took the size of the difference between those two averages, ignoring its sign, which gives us 0.55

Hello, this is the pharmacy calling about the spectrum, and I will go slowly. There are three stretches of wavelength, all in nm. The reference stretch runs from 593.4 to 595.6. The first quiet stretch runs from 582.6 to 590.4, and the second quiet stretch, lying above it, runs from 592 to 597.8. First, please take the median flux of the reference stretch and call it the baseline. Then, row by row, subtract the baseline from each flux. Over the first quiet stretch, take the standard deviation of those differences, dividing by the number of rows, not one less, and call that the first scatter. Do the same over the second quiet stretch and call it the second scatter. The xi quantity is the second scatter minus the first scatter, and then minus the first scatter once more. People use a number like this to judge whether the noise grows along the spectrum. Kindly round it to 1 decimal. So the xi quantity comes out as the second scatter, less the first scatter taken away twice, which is -1.0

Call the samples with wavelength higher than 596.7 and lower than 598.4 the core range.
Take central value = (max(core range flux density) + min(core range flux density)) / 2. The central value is 13.3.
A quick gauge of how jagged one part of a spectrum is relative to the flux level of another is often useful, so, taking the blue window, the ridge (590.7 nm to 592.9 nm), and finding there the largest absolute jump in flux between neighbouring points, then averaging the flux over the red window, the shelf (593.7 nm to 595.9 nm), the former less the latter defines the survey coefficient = -13.3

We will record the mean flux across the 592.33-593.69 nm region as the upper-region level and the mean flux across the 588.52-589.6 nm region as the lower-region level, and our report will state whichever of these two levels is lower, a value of 12.29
